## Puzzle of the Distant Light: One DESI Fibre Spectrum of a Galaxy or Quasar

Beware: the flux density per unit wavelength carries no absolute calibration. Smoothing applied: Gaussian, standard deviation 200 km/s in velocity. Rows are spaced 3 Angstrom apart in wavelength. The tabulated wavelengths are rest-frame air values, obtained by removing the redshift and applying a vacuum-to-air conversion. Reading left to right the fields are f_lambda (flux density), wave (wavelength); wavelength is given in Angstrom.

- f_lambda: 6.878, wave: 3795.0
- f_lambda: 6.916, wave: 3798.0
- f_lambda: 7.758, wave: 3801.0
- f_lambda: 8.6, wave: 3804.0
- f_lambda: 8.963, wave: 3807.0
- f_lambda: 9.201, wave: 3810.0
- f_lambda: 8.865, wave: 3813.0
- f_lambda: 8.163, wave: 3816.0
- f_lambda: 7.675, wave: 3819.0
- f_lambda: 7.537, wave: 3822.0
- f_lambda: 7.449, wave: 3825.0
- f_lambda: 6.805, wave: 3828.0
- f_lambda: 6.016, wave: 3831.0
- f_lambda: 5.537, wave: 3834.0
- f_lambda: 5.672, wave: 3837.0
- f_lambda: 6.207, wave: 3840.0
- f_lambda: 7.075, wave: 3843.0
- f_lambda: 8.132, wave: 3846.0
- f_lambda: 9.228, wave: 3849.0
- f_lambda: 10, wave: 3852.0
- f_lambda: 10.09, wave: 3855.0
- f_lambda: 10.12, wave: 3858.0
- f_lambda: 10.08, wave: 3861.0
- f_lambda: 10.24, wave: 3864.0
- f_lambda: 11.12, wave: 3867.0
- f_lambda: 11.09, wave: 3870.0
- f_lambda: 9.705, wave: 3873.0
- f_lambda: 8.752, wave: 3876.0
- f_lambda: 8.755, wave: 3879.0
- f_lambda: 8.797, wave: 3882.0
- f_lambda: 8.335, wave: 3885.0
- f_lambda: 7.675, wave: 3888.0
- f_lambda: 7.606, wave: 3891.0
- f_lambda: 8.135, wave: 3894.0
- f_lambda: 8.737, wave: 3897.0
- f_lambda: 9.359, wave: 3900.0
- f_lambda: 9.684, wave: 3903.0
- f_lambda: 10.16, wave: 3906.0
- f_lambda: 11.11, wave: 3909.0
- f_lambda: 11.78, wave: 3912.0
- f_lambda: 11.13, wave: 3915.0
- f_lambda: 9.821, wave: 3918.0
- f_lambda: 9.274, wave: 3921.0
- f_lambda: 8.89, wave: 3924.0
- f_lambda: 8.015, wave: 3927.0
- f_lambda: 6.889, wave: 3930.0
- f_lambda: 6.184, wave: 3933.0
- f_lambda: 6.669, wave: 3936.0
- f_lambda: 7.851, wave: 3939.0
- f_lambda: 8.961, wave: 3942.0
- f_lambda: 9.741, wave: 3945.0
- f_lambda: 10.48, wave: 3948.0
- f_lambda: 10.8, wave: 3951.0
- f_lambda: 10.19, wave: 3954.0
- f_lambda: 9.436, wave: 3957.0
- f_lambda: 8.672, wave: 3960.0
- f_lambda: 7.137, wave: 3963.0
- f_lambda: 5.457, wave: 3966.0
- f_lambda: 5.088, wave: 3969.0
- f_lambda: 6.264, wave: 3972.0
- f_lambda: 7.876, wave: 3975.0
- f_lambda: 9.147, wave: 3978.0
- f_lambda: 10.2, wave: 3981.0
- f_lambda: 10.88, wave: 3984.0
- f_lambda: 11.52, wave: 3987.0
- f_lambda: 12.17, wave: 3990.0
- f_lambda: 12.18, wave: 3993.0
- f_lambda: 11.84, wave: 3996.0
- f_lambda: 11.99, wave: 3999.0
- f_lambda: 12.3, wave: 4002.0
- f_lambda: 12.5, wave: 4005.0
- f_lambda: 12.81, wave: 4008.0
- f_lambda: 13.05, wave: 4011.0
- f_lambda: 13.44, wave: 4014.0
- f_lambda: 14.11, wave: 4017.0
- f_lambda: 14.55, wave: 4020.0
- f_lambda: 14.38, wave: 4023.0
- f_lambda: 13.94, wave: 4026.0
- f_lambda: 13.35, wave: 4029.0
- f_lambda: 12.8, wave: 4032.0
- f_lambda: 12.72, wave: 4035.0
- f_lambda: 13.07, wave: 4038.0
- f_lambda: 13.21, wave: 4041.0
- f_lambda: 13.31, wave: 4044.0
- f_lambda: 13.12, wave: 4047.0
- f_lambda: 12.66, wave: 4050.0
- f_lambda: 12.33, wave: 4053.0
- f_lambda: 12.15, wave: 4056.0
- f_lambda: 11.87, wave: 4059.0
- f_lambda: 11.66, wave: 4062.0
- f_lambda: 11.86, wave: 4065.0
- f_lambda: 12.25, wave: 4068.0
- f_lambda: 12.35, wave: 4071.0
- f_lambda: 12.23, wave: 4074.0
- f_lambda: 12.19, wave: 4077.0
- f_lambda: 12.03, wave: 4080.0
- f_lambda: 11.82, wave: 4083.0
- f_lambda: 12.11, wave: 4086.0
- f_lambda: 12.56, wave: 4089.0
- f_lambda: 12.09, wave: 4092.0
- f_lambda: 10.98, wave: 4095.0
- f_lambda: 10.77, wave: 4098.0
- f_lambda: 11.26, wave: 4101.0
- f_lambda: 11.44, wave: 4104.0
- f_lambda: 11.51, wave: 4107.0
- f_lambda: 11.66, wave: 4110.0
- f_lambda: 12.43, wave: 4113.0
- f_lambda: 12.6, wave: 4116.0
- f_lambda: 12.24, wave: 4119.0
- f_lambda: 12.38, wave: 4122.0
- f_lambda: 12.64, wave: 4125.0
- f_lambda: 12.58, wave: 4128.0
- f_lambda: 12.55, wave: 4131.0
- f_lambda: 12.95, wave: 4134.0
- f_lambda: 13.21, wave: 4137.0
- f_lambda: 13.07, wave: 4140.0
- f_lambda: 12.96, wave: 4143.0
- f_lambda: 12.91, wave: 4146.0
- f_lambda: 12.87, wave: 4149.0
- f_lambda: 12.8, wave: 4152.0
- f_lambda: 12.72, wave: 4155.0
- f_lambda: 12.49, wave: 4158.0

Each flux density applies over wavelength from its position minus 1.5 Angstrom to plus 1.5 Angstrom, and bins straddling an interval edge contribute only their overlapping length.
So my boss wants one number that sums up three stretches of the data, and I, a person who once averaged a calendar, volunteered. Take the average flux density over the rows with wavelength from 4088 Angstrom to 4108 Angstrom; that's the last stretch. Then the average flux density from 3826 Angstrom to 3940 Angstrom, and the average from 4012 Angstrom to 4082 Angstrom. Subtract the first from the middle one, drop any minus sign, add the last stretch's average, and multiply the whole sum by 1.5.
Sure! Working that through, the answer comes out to 23.5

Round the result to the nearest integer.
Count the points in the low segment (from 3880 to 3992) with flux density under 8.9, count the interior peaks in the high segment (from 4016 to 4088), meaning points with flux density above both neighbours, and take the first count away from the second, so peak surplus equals -15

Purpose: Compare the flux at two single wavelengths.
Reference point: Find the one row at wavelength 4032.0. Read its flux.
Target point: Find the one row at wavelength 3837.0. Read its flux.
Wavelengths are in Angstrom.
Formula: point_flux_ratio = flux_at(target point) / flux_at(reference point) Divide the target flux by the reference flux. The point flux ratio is 0.44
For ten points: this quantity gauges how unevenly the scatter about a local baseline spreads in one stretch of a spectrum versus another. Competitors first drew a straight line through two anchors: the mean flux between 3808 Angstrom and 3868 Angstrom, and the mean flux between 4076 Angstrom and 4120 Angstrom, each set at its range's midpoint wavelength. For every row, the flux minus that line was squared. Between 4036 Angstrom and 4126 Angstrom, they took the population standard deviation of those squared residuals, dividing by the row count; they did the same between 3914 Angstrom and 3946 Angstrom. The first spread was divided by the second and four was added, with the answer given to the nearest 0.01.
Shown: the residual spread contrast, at 4.38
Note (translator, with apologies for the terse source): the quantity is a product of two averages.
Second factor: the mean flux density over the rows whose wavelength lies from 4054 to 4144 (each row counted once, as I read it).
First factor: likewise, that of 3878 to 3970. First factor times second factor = 106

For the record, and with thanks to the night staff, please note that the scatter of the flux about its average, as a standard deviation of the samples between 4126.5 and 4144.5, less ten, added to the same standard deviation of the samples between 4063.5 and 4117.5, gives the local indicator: -9.2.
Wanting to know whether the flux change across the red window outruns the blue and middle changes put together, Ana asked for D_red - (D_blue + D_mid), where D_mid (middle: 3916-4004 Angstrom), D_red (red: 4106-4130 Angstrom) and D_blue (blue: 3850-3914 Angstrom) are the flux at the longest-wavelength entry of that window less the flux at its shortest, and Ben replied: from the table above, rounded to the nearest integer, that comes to -3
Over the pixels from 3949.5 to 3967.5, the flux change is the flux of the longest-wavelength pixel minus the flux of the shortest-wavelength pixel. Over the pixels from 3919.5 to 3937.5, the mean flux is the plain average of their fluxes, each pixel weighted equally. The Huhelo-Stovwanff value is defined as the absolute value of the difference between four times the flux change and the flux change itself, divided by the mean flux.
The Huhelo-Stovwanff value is 2.09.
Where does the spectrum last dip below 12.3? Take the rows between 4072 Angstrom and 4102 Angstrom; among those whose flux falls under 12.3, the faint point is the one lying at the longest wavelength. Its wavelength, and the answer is 4101.0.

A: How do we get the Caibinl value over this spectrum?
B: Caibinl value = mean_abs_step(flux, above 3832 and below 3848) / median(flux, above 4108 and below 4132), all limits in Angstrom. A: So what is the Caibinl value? 0.052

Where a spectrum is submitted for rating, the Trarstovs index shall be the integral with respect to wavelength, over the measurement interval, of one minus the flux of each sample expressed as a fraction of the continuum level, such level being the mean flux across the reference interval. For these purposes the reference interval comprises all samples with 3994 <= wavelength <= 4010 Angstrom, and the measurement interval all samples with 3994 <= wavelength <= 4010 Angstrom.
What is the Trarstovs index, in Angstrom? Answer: 0.0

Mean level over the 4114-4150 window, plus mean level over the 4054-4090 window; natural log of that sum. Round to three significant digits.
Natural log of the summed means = 3.21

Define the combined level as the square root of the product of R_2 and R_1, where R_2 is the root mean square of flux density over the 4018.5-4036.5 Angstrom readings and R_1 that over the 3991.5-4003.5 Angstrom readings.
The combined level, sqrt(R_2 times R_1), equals 12.8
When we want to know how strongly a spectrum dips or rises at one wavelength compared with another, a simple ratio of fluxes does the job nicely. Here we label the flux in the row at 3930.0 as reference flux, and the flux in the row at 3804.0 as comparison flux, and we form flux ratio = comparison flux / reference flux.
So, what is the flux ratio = 1.25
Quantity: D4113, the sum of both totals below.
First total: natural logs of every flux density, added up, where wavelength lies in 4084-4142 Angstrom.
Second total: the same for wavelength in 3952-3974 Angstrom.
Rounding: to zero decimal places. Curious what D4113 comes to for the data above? 61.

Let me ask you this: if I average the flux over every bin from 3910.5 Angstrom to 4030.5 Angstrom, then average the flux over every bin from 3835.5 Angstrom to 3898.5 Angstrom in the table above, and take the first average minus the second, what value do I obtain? 1.4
